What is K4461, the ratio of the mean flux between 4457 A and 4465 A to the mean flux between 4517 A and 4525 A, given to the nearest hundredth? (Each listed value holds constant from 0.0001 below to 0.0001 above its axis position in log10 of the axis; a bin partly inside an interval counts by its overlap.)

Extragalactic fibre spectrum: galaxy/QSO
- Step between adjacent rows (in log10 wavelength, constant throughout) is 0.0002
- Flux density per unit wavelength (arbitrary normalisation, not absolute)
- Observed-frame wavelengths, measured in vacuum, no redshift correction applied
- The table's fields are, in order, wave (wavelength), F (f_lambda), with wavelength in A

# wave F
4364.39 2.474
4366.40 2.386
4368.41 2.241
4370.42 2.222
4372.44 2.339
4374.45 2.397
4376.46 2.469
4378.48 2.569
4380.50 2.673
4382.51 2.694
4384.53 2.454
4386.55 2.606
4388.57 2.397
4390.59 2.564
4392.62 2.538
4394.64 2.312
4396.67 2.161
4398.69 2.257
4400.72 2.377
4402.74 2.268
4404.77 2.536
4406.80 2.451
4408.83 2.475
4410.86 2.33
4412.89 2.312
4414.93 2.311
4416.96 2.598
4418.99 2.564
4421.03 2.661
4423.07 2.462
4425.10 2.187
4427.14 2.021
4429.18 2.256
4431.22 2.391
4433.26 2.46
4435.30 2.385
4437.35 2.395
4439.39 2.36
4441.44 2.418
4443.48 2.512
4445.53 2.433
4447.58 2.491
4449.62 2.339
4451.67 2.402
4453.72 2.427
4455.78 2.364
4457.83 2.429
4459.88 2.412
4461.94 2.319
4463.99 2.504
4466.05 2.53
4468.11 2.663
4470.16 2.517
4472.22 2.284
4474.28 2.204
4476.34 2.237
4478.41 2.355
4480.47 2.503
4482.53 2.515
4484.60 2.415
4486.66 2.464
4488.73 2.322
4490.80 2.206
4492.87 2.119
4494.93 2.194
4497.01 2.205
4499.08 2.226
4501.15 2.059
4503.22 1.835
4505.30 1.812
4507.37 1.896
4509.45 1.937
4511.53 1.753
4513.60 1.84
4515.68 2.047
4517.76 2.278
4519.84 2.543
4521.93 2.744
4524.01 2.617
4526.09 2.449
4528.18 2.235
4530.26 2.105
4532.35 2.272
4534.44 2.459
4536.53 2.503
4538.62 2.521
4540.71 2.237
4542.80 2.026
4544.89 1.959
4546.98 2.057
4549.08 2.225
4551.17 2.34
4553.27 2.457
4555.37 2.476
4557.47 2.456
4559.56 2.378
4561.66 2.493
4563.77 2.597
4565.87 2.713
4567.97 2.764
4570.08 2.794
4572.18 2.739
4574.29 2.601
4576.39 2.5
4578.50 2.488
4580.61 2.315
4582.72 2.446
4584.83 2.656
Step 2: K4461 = 0.95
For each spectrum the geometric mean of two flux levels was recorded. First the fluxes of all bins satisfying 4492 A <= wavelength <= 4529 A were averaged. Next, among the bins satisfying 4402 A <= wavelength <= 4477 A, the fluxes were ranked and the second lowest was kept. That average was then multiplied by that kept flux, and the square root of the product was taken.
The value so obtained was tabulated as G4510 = 2.17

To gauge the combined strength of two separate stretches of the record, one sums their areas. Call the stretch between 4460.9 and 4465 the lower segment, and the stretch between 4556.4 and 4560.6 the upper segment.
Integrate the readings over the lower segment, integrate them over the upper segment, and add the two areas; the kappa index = 20.1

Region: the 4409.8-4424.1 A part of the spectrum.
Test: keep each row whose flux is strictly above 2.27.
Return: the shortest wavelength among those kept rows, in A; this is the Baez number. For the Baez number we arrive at 4410.86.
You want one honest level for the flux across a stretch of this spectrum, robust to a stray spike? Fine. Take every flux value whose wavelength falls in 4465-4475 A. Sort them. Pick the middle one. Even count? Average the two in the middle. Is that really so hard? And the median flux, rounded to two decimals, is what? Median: 2.52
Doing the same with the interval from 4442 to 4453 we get 2.43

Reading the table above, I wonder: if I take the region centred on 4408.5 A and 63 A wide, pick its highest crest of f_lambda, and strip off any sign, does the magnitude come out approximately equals 2.69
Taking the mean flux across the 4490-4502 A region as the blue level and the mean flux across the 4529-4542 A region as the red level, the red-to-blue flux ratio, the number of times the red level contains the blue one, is 1.08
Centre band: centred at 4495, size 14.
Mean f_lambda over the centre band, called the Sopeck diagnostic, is 2.19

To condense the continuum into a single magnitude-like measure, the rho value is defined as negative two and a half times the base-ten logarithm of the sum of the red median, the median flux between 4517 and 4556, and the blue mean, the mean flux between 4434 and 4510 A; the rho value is -1.67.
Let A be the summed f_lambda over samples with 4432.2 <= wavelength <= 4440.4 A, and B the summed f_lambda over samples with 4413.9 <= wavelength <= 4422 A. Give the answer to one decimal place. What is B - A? 0.5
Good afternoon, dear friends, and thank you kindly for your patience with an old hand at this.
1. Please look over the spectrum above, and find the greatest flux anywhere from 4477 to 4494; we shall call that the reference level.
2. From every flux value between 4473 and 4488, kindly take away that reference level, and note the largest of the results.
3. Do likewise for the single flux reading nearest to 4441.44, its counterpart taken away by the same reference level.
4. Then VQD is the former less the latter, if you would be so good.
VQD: 0.10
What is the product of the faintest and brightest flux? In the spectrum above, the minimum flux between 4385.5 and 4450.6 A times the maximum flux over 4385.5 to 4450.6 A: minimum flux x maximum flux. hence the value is 5.4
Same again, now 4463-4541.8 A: 4.8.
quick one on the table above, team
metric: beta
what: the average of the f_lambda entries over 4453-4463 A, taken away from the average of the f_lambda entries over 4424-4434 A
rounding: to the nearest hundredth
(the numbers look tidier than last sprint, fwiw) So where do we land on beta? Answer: -0.13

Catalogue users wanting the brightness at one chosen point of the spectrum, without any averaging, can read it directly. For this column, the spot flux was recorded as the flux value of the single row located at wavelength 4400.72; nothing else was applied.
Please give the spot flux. 2.377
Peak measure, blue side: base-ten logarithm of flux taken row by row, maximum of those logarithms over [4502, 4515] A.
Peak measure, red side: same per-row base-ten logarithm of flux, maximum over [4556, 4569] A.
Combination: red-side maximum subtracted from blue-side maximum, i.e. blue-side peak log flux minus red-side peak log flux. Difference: -0.15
